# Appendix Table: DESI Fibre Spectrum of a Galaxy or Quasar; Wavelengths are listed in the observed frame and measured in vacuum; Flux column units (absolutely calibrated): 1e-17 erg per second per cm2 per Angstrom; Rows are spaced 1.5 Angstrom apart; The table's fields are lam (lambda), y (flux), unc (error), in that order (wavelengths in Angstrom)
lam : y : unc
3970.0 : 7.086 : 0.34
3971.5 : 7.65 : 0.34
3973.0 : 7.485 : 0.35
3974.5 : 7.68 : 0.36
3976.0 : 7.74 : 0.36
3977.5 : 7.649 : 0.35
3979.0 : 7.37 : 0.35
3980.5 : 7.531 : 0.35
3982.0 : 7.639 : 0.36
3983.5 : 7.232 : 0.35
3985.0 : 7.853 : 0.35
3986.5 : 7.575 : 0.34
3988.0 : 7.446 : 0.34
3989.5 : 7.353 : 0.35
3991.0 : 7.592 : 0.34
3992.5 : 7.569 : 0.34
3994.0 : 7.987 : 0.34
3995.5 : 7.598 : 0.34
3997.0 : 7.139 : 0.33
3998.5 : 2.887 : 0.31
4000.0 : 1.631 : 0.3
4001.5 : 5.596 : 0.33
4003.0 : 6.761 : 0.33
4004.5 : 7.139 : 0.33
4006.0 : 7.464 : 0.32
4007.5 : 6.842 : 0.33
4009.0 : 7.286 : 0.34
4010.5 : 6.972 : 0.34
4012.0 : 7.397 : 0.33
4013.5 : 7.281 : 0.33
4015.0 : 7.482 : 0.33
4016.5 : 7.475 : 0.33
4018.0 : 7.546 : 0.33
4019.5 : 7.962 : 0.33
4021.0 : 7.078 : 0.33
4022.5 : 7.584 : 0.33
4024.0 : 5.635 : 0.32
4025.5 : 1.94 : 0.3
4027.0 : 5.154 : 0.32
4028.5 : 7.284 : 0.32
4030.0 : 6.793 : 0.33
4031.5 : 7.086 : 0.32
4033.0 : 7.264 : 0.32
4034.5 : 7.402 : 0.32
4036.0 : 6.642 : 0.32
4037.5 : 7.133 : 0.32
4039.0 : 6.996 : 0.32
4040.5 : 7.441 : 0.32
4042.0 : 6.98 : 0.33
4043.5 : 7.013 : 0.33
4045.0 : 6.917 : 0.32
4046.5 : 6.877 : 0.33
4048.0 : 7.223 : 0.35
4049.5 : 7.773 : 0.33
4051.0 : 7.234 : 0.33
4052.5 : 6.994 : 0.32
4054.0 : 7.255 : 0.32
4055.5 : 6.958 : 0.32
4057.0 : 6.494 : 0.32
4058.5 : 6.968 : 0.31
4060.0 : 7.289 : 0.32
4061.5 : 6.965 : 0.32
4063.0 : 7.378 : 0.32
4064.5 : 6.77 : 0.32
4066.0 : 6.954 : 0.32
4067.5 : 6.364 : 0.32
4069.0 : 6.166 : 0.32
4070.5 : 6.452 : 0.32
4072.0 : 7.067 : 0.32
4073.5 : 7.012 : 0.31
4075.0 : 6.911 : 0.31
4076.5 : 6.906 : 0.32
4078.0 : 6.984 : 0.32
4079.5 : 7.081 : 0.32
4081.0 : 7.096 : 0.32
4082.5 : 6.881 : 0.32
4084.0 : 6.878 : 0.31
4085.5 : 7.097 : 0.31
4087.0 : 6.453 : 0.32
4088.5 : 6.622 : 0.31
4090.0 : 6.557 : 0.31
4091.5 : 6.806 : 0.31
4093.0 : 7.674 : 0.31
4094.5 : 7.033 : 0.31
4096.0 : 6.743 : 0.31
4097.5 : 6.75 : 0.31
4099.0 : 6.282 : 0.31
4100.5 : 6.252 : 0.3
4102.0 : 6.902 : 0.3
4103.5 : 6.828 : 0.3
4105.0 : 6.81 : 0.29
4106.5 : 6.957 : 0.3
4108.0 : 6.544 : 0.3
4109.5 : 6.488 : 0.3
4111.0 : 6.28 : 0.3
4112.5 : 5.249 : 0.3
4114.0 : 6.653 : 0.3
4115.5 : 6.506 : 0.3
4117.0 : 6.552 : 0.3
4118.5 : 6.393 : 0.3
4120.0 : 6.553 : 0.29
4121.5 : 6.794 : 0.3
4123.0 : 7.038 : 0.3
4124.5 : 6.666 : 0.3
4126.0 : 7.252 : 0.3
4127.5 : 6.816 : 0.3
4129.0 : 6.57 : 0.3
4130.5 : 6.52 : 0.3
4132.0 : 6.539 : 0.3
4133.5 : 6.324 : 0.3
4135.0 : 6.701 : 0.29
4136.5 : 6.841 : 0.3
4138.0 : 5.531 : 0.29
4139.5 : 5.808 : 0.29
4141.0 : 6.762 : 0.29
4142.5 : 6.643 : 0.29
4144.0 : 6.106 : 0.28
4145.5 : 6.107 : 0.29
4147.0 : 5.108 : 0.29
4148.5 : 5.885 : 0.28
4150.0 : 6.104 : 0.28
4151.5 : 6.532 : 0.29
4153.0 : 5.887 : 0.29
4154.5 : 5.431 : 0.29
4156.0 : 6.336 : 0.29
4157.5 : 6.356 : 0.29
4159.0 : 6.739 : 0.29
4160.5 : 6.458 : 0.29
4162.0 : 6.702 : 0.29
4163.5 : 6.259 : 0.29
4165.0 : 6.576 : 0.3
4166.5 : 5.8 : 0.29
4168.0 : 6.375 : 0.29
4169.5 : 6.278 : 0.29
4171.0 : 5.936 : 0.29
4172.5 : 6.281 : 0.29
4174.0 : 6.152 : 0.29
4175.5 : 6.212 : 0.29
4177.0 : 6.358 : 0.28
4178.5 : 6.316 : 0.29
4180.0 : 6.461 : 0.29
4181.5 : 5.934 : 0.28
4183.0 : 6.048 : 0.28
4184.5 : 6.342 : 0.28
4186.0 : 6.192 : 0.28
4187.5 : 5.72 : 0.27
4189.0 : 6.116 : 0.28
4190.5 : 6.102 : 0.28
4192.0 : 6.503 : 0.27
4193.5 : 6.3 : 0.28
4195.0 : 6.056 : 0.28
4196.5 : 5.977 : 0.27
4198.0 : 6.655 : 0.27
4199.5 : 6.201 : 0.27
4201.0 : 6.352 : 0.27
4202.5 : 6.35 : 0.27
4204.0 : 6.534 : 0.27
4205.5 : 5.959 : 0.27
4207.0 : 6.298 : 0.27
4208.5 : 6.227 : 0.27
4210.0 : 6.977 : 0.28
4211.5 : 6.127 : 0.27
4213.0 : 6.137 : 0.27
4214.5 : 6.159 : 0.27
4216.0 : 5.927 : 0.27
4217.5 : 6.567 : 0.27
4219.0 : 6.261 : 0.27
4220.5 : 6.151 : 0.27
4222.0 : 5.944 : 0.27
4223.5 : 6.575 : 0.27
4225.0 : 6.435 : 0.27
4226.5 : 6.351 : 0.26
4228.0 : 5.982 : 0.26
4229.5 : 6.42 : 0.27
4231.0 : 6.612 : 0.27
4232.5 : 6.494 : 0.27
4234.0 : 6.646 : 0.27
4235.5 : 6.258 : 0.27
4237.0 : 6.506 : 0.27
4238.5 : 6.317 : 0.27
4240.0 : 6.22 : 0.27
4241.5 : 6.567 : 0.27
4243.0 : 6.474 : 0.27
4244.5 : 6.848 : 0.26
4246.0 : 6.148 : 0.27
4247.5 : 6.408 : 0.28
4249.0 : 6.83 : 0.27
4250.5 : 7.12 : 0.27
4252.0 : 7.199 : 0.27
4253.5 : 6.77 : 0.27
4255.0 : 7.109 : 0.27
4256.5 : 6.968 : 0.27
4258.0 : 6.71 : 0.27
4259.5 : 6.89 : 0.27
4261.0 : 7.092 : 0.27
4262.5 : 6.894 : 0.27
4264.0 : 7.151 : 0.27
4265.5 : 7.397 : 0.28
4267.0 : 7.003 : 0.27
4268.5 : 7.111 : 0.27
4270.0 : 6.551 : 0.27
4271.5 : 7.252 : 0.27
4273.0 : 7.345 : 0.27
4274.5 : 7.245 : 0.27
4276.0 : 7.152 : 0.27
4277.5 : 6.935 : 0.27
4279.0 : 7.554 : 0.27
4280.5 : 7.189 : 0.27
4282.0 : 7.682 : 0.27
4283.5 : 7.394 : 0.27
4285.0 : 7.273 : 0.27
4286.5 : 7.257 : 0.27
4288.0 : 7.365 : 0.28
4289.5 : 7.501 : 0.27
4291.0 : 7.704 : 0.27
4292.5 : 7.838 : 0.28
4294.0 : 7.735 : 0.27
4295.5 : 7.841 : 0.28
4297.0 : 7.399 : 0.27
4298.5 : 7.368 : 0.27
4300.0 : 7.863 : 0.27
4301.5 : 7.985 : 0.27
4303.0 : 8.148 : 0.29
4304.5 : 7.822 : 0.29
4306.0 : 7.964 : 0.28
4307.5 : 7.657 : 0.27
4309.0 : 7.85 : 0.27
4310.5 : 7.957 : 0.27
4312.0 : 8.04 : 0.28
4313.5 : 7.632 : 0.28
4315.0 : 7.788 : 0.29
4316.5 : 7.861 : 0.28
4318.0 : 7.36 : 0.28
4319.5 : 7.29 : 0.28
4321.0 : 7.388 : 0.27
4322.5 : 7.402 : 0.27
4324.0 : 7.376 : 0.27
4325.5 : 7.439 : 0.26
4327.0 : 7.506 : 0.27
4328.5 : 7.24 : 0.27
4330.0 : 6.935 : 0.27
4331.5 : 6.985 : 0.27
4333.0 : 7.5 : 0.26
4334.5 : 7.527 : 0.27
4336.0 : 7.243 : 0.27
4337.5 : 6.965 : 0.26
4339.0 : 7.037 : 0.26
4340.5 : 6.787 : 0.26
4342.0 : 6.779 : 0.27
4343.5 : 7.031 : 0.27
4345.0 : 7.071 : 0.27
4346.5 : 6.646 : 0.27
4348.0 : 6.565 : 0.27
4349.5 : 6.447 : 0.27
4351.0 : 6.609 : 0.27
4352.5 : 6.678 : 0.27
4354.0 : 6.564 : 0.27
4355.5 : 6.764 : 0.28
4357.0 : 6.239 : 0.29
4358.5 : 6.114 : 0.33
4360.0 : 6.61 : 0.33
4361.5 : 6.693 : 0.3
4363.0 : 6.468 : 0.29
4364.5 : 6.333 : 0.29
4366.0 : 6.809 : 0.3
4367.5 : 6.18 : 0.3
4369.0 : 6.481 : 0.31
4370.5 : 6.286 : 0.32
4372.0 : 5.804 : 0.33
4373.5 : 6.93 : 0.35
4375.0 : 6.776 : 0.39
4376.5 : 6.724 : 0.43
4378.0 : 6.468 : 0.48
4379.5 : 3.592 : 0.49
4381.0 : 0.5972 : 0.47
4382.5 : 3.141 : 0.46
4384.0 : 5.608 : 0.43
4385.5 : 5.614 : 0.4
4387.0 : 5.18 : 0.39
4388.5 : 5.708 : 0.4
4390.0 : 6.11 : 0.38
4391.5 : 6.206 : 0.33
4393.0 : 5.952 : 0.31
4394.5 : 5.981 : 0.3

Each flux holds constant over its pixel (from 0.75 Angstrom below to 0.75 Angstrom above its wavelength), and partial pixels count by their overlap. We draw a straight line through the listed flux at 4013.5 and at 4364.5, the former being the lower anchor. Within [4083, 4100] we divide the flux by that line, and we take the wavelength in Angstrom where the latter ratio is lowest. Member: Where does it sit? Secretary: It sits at 4099.0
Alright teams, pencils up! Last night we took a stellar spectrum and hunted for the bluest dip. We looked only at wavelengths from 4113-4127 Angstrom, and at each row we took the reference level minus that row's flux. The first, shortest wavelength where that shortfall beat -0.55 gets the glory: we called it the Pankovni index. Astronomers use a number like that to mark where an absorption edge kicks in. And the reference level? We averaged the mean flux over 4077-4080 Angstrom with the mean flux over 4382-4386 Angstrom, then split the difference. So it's 4118.5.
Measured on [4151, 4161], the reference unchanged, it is 4153.0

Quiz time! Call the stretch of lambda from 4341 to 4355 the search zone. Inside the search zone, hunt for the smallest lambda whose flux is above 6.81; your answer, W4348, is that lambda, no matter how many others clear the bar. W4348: 4343.5 Angstrom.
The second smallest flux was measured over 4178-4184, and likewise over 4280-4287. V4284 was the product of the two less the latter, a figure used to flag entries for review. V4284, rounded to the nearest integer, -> 37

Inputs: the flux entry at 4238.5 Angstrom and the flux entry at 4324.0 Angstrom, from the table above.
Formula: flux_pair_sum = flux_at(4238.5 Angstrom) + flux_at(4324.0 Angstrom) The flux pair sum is 13.69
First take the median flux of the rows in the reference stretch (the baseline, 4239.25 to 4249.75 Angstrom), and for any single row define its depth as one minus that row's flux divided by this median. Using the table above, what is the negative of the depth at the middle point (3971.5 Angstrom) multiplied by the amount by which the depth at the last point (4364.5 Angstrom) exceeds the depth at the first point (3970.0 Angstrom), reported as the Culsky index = 0.021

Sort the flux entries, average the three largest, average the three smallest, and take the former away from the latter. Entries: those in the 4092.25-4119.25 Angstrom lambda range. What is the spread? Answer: -1.3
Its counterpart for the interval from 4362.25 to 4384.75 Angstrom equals -4.4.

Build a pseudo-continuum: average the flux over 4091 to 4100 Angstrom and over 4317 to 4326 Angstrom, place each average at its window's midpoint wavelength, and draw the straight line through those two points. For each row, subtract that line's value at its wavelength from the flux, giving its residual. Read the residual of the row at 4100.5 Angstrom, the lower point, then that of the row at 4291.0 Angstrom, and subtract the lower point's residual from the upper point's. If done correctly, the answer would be 1.0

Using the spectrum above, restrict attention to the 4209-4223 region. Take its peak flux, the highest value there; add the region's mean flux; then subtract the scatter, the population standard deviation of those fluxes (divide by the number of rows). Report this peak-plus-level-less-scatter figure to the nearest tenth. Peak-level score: 12.9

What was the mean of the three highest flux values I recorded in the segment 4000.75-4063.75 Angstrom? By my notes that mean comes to 7.8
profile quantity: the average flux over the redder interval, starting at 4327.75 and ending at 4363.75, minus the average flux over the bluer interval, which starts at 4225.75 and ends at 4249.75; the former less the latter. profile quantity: 0.37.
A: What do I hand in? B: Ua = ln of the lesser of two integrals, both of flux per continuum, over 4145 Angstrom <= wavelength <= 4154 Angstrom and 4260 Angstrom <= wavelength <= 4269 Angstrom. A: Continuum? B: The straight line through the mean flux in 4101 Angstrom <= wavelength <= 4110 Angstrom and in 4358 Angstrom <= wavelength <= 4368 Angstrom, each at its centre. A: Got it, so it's 2.1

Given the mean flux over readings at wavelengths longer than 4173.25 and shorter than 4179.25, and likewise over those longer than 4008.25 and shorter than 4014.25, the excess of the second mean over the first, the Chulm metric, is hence 1.0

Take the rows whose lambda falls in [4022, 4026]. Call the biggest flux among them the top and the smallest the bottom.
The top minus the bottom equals 5.6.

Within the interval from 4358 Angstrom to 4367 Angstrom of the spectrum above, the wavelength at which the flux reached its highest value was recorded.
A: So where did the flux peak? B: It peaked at 4366.0 Angstrom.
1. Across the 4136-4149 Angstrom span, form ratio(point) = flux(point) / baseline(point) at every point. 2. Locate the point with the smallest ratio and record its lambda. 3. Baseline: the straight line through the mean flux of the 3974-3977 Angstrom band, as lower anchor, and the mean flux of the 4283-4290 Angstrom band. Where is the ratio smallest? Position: 4147.0 Angstrom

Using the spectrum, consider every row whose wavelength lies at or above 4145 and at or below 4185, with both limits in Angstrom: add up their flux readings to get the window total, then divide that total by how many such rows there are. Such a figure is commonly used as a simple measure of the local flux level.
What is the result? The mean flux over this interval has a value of 6.18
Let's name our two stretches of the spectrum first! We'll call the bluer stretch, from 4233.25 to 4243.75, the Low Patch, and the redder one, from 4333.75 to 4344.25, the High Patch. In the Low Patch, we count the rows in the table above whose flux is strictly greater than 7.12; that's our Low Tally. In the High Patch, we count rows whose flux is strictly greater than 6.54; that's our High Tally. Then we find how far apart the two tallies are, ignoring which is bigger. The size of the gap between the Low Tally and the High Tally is 7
